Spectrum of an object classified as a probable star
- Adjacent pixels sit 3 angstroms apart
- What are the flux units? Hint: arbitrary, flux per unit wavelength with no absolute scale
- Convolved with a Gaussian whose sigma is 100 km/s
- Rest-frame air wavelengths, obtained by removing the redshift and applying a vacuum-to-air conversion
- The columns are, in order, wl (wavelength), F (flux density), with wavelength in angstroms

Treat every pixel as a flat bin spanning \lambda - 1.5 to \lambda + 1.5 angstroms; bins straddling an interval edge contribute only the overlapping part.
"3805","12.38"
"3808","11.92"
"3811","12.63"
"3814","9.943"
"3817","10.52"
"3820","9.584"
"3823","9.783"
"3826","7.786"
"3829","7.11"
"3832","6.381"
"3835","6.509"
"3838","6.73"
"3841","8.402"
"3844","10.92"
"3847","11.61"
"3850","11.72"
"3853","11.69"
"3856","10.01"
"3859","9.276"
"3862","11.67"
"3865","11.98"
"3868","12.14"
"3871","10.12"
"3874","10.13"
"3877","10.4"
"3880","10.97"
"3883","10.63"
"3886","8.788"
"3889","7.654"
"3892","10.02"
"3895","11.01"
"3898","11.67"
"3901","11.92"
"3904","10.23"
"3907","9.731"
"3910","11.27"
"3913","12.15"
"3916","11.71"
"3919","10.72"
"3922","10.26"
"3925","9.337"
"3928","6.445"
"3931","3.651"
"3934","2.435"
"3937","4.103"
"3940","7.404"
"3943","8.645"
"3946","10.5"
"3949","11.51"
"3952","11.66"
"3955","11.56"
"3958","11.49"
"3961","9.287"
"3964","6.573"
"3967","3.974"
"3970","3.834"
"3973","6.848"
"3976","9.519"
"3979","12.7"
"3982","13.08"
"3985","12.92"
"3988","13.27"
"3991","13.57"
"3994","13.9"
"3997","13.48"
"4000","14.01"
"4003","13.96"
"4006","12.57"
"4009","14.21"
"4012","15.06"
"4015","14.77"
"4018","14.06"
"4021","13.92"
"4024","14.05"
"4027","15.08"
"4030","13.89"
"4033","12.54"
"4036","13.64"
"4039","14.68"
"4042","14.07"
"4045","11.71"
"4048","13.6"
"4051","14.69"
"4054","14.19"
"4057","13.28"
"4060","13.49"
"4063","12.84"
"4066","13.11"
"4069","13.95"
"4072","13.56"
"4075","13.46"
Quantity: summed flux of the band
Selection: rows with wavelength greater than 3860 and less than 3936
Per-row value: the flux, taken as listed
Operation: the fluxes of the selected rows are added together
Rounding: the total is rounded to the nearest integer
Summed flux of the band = 247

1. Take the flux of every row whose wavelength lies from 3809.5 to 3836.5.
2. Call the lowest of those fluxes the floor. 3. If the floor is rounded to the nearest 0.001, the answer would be 6.381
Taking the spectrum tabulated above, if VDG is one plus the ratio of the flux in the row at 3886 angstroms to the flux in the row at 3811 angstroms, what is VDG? 1.70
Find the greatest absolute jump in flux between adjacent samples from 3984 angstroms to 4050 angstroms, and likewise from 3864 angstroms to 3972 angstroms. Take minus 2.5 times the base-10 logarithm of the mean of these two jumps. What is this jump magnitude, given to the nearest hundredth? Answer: -1.13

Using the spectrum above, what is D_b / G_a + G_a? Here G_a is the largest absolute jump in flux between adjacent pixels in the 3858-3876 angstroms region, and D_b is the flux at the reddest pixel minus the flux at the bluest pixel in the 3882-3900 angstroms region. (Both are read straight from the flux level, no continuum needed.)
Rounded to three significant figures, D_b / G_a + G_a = 2.83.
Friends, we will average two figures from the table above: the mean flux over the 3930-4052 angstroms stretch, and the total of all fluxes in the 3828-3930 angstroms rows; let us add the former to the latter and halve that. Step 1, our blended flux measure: 176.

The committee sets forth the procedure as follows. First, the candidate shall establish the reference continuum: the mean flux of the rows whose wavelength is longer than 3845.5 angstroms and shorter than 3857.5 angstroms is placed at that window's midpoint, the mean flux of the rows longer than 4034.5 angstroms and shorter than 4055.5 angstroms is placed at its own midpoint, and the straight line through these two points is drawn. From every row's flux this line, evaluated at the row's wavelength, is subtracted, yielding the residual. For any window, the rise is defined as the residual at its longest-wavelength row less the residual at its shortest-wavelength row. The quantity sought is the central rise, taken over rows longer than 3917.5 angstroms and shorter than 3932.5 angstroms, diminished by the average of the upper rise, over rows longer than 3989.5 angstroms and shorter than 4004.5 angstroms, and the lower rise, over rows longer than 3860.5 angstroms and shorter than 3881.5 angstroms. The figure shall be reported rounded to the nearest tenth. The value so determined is -6.9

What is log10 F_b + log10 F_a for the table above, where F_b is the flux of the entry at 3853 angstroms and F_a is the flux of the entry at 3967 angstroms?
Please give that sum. 1.67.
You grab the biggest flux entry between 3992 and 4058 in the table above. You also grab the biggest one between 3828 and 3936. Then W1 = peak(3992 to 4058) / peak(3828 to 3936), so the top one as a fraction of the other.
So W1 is 1.24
